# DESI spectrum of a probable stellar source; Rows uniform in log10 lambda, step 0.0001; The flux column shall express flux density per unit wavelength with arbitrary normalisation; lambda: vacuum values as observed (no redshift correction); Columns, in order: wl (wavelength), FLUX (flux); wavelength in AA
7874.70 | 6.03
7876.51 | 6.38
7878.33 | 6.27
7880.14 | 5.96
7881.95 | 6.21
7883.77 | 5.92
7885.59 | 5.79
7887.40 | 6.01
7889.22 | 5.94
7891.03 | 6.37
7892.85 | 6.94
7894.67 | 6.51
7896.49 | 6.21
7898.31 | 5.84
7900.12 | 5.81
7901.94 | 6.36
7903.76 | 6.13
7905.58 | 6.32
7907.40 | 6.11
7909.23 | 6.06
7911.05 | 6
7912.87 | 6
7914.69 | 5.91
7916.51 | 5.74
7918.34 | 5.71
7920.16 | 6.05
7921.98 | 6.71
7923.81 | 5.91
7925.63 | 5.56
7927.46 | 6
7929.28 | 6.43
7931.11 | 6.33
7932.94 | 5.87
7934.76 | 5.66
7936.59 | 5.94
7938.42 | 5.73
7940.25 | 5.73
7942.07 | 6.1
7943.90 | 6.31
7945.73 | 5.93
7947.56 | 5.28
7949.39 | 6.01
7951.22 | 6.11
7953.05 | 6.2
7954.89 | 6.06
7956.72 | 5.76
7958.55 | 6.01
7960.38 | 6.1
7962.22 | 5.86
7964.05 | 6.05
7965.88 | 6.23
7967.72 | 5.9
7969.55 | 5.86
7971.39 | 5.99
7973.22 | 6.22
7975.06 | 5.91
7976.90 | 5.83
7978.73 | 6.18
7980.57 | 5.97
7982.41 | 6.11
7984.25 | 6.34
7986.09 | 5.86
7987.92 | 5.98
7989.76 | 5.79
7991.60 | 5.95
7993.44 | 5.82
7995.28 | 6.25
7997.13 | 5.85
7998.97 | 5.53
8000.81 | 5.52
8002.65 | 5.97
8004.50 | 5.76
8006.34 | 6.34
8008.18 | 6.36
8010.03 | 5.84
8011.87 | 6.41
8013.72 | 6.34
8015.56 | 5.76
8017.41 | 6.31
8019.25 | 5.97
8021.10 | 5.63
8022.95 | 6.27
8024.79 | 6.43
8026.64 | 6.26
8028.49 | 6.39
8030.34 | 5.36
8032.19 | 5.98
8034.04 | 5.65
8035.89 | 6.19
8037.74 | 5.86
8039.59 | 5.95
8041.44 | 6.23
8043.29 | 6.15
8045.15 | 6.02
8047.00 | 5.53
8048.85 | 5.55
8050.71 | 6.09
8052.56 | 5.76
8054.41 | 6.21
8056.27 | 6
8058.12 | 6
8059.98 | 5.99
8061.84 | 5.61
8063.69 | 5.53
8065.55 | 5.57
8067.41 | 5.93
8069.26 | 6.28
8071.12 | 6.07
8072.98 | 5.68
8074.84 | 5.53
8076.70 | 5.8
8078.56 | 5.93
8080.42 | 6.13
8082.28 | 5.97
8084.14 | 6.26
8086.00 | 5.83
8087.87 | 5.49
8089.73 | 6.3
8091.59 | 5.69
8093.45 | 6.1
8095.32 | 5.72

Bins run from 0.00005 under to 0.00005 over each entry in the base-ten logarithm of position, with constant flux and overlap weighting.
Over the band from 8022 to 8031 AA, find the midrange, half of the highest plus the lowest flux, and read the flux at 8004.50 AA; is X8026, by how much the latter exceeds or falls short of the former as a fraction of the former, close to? -0.02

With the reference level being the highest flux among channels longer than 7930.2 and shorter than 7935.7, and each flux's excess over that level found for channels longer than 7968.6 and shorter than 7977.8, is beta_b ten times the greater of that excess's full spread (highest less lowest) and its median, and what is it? 3.9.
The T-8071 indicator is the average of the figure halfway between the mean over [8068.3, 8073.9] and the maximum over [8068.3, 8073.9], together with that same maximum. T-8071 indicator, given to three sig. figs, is 6.21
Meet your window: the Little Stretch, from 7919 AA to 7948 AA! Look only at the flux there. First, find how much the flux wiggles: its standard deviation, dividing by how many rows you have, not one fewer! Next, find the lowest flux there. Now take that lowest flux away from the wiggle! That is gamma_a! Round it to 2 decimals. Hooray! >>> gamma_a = -4.94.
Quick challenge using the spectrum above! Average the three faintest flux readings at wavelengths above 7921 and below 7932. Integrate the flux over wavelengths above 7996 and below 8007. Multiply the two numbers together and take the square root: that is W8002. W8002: 19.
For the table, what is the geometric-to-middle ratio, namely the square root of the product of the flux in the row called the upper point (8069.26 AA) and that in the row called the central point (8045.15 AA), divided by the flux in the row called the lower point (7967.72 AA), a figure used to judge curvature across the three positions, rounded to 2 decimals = 1.04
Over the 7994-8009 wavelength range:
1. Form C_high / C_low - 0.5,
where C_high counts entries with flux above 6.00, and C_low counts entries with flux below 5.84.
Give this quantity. 0.5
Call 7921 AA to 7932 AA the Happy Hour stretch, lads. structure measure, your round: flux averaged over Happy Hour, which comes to 6.16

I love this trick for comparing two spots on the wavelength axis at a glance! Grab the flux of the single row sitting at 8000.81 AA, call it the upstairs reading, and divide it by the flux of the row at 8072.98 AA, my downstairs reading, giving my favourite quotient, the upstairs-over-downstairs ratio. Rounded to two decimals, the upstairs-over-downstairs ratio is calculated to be 0.97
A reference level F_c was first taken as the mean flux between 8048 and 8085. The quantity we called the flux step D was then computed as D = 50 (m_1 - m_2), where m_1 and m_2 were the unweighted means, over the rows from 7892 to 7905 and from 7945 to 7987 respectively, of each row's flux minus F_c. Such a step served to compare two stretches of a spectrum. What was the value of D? 13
